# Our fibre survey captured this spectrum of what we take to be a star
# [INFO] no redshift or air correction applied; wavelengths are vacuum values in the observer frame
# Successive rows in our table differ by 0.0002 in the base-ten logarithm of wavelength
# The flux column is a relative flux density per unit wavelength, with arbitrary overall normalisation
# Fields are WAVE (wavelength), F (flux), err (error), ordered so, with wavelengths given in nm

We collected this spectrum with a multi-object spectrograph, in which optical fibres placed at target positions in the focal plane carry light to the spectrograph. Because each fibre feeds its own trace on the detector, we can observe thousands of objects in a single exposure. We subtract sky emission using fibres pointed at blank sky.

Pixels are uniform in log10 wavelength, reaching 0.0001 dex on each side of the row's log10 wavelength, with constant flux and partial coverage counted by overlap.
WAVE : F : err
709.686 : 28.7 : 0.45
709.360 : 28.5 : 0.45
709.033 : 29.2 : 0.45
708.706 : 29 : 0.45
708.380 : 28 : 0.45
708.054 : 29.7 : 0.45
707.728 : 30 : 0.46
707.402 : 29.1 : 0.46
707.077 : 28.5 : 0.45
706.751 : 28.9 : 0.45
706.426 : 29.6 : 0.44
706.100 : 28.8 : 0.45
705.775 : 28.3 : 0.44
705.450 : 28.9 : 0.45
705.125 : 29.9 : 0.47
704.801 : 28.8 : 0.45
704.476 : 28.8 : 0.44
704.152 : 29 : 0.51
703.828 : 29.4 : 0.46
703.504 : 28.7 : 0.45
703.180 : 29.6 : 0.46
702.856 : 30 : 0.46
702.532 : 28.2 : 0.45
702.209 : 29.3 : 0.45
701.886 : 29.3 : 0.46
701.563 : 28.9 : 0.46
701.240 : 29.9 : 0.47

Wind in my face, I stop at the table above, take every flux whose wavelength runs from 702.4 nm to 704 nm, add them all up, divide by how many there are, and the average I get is 29.2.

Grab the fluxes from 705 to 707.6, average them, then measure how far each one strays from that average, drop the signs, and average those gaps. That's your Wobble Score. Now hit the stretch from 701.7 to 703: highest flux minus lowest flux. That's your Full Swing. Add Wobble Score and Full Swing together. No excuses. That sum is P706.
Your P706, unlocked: 2.20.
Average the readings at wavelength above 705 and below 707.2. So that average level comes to 29.0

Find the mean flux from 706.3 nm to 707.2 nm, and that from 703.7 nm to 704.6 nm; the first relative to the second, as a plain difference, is -0.1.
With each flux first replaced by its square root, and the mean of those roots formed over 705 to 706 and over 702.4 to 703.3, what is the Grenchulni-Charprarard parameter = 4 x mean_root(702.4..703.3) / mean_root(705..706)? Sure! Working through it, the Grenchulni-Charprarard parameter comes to 4.02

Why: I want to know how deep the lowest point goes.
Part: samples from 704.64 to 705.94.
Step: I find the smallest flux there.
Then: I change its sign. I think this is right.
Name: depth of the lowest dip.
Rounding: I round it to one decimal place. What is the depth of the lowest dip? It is -28.3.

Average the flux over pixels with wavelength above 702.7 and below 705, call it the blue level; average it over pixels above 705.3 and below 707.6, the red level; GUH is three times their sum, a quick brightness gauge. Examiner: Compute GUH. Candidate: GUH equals 174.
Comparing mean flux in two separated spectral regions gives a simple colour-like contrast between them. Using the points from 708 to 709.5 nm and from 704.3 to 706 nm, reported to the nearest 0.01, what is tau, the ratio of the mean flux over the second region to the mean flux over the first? 1.00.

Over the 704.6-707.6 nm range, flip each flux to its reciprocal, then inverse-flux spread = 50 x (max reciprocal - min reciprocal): 0.095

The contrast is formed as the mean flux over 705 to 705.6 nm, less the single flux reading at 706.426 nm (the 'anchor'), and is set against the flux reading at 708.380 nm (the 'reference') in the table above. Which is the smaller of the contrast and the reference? -0.2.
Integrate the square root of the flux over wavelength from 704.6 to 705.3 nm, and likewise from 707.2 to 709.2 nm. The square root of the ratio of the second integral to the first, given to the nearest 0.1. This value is 1.7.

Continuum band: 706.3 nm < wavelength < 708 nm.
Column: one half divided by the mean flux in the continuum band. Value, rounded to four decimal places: 0.0171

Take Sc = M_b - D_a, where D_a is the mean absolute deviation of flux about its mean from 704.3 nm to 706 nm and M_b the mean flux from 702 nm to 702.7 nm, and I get 28.4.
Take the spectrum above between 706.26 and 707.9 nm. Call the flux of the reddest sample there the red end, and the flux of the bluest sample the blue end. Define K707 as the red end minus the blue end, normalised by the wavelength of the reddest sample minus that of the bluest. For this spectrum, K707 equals 0.3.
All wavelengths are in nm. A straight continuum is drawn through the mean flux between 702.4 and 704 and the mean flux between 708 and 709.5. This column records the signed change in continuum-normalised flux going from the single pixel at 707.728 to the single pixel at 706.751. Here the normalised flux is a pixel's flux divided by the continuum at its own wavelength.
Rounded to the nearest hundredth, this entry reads -0.04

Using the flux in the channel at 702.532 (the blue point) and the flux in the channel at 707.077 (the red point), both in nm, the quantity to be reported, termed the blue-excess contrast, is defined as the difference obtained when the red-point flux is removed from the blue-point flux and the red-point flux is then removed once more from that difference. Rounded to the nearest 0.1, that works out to -28.8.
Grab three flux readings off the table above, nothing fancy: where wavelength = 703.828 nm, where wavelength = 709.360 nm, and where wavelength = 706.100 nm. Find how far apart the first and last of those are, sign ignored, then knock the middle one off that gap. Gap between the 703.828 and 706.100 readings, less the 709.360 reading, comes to -27.9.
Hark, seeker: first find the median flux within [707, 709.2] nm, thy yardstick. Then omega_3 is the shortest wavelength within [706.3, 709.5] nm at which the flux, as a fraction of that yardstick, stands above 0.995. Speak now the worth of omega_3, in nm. 706.426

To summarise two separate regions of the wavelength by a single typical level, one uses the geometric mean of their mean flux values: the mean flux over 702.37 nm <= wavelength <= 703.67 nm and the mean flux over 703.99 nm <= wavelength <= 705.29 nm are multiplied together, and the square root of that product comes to 29.1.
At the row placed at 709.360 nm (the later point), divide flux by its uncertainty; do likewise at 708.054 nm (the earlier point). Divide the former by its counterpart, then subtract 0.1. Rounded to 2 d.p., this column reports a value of 0.86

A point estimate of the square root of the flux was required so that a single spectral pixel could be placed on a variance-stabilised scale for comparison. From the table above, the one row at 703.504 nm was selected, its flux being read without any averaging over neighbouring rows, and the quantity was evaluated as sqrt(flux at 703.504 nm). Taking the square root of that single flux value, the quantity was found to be 5.36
